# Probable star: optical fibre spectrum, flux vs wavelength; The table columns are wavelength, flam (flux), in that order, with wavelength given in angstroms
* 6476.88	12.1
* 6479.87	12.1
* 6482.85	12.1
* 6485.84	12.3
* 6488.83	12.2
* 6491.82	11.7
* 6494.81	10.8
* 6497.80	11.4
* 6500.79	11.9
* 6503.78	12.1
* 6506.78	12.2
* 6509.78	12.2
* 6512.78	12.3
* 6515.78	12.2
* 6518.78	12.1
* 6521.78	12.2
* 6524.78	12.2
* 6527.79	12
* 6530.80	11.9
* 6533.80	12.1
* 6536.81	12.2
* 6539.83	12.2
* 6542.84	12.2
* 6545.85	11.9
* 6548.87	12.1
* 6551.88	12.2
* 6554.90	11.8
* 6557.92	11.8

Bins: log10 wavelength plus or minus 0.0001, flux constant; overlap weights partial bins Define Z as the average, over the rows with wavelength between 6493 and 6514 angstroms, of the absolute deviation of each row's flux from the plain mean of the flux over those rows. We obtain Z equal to 0.42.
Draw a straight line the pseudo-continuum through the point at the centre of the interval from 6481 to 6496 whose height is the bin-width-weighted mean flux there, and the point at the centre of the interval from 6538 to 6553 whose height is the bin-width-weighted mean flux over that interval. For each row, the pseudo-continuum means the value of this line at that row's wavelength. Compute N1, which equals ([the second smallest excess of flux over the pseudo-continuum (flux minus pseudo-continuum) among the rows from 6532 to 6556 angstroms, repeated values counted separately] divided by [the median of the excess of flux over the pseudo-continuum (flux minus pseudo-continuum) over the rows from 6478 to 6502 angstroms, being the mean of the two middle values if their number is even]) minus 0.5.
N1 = -2.1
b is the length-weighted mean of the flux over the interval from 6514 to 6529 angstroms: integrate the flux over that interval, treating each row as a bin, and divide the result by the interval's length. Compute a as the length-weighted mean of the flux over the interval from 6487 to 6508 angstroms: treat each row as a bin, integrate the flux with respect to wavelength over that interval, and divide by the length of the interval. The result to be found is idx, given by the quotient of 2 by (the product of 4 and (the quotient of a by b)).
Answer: 0.516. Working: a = 11.76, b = 12.15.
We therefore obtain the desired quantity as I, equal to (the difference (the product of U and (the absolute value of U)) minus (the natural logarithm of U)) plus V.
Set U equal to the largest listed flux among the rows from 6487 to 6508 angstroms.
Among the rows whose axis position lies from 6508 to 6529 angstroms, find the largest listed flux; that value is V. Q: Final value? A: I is 159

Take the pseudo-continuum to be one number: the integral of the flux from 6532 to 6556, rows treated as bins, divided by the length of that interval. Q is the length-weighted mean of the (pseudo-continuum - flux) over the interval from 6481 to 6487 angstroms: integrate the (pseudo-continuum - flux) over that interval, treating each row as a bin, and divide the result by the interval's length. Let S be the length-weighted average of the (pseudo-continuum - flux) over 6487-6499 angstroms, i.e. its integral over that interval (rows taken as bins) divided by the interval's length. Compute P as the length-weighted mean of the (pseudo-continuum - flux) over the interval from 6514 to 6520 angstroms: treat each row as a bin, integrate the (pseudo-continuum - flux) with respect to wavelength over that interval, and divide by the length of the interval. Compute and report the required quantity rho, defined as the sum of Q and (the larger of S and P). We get 0.4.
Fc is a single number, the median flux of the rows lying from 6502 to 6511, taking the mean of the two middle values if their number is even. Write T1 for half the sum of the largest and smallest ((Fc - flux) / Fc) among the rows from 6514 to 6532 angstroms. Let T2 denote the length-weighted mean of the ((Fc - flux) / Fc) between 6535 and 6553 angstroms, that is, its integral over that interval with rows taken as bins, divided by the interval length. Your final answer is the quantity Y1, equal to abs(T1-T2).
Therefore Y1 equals 0.007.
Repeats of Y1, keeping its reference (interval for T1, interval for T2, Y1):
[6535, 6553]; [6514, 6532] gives 0.005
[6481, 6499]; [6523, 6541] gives 0.045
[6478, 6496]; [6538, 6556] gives 0.043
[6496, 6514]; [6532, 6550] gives 0.022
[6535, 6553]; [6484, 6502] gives 0.027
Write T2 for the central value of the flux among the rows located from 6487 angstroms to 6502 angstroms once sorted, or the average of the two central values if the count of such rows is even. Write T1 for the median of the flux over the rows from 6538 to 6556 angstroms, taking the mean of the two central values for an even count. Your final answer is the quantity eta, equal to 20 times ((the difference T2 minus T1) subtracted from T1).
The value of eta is 252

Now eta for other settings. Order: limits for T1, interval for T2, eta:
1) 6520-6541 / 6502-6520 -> 244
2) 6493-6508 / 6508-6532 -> 232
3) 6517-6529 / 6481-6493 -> 243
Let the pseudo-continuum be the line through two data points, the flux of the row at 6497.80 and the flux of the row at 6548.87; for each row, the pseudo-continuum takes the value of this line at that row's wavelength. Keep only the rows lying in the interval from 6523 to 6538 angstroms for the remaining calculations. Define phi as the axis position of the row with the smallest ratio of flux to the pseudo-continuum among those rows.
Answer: 6530.80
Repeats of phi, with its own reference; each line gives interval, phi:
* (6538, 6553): 6545.85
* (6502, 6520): 6518.78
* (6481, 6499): 6494.81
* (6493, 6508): 6494.81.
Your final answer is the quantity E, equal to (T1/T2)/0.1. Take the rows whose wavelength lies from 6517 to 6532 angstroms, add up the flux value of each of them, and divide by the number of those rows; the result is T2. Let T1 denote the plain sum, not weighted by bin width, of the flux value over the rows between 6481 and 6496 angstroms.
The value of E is 48.9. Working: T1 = 59.1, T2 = 12.1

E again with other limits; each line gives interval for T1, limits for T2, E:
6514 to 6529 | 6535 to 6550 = 50.1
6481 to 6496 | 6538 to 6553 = 48.8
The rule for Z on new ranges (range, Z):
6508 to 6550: 0.10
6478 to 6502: 0.38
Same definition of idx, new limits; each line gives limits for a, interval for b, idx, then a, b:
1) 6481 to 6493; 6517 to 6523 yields 0.503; 12.08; 12.16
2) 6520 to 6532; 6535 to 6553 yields 0.502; 12.08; 12.13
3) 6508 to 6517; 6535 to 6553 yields 0.496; 12.23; 12.13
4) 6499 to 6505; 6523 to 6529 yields 0.505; 11.98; 12.11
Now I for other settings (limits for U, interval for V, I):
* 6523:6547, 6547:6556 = 159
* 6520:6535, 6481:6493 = 159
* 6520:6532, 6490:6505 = 158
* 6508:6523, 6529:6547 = 161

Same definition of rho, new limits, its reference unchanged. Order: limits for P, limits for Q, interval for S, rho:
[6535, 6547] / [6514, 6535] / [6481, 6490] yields 0.0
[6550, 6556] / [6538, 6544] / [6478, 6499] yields 0.2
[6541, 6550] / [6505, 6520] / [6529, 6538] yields -0.1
